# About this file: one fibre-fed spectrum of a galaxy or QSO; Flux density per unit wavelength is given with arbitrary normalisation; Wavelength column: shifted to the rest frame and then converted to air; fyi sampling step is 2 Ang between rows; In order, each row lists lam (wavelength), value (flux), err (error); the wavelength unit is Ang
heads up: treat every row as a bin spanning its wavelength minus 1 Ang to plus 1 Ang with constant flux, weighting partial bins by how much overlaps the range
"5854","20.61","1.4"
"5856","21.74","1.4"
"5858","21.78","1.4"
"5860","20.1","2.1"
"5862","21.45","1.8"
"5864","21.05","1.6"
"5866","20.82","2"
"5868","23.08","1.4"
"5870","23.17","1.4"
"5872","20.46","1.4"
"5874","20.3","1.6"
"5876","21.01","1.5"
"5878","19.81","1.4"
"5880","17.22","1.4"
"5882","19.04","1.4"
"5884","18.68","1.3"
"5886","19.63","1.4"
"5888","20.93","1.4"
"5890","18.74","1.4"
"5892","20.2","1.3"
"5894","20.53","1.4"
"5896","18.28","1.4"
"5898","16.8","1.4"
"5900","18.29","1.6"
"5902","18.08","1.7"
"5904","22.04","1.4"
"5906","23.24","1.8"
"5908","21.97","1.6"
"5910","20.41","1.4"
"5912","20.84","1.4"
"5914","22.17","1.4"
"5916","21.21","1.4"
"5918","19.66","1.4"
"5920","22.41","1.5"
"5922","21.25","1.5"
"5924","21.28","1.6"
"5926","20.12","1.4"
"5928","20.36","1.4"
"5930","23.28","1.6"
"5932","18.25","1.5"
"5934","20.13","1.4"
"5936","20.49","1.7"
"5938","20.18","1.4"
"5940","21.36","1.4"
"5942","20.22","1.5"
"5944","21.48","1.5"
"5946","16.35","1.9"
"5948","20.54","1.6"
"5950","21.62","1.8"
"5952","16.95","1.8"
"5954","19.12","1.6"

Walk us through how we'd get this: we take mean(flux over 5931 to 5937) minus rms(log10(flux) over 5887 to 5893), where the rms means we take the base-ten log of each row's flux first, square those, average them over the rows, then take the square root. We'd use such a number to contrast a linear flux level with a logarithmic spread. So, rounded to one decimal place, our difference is 18.3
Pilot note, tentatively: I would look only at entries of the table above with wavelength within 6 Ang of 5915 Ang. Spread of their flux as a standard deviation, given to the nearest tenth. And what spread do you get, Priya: 1.0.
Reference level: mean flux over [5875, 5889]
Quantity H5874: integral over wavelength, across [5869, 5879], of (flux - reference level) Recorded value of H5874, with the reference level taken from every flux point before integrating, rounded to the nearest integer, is 15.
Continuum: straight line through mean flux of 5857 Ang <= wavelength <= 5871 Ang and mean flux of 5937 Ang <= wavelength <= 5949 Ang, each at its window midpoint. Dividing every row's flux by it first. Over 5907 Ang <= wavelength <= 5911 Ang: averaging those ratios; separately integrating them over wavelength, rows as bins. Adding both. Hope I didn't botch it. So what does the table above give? 5.1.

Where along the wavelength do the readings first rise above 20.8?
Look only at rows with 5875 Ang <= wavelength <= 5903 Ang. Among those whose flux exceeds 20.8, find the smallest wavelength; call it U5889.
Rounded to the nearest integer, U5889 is 5876 Ang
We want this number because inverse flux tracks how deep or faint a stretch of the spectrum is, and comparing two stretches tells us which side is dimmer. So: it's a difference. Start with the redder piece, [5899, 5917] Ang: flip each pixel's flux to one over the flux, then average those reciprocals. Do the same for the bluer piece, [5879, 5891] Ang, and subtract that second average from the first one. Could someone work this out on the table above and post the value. -0.005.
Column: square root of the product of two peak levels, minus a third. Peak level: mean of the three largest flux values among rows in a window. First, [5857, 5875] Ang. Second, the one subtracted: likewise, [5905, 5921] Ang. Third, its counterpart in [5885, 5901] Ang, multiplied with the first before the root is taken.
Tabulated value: -1.0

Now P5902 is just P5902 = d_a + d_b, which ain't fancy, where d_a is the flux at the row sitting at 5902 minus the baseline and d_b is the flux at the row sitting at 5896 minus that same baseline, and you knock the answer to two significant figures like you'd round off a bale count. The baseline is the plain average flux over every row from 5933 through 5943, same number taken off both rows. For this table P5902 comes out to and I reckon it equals -4.6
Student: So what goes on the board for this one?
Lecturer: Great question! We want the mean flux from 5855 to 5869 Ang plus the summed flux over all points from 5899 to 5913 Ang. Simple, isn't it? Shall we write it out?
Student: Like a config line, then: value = 166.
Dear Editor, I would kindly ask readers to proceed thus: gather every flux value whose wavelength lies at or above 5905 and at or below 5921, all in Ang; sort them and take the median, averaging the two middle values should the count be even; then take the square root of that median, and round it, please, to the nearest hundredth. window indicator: 4.65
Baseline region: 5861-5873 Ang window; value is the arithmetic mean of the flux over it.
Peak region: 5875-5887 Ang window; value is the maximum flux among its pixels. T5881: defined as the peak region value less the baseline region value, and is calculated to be -0.7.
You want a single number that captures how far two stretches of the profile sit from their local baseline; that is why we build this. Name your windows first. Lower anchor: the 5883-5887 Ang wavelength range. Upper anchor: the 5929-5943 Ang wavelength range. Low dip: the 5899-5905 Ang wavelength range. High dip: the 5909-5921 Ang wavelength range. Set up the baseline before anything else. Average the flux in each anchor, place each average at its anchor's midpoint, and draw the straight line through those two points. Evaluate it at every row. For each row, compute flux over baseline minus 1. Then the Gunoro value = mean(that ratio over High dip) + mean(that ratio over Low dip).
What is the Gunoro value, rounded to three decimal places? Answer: 0.049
